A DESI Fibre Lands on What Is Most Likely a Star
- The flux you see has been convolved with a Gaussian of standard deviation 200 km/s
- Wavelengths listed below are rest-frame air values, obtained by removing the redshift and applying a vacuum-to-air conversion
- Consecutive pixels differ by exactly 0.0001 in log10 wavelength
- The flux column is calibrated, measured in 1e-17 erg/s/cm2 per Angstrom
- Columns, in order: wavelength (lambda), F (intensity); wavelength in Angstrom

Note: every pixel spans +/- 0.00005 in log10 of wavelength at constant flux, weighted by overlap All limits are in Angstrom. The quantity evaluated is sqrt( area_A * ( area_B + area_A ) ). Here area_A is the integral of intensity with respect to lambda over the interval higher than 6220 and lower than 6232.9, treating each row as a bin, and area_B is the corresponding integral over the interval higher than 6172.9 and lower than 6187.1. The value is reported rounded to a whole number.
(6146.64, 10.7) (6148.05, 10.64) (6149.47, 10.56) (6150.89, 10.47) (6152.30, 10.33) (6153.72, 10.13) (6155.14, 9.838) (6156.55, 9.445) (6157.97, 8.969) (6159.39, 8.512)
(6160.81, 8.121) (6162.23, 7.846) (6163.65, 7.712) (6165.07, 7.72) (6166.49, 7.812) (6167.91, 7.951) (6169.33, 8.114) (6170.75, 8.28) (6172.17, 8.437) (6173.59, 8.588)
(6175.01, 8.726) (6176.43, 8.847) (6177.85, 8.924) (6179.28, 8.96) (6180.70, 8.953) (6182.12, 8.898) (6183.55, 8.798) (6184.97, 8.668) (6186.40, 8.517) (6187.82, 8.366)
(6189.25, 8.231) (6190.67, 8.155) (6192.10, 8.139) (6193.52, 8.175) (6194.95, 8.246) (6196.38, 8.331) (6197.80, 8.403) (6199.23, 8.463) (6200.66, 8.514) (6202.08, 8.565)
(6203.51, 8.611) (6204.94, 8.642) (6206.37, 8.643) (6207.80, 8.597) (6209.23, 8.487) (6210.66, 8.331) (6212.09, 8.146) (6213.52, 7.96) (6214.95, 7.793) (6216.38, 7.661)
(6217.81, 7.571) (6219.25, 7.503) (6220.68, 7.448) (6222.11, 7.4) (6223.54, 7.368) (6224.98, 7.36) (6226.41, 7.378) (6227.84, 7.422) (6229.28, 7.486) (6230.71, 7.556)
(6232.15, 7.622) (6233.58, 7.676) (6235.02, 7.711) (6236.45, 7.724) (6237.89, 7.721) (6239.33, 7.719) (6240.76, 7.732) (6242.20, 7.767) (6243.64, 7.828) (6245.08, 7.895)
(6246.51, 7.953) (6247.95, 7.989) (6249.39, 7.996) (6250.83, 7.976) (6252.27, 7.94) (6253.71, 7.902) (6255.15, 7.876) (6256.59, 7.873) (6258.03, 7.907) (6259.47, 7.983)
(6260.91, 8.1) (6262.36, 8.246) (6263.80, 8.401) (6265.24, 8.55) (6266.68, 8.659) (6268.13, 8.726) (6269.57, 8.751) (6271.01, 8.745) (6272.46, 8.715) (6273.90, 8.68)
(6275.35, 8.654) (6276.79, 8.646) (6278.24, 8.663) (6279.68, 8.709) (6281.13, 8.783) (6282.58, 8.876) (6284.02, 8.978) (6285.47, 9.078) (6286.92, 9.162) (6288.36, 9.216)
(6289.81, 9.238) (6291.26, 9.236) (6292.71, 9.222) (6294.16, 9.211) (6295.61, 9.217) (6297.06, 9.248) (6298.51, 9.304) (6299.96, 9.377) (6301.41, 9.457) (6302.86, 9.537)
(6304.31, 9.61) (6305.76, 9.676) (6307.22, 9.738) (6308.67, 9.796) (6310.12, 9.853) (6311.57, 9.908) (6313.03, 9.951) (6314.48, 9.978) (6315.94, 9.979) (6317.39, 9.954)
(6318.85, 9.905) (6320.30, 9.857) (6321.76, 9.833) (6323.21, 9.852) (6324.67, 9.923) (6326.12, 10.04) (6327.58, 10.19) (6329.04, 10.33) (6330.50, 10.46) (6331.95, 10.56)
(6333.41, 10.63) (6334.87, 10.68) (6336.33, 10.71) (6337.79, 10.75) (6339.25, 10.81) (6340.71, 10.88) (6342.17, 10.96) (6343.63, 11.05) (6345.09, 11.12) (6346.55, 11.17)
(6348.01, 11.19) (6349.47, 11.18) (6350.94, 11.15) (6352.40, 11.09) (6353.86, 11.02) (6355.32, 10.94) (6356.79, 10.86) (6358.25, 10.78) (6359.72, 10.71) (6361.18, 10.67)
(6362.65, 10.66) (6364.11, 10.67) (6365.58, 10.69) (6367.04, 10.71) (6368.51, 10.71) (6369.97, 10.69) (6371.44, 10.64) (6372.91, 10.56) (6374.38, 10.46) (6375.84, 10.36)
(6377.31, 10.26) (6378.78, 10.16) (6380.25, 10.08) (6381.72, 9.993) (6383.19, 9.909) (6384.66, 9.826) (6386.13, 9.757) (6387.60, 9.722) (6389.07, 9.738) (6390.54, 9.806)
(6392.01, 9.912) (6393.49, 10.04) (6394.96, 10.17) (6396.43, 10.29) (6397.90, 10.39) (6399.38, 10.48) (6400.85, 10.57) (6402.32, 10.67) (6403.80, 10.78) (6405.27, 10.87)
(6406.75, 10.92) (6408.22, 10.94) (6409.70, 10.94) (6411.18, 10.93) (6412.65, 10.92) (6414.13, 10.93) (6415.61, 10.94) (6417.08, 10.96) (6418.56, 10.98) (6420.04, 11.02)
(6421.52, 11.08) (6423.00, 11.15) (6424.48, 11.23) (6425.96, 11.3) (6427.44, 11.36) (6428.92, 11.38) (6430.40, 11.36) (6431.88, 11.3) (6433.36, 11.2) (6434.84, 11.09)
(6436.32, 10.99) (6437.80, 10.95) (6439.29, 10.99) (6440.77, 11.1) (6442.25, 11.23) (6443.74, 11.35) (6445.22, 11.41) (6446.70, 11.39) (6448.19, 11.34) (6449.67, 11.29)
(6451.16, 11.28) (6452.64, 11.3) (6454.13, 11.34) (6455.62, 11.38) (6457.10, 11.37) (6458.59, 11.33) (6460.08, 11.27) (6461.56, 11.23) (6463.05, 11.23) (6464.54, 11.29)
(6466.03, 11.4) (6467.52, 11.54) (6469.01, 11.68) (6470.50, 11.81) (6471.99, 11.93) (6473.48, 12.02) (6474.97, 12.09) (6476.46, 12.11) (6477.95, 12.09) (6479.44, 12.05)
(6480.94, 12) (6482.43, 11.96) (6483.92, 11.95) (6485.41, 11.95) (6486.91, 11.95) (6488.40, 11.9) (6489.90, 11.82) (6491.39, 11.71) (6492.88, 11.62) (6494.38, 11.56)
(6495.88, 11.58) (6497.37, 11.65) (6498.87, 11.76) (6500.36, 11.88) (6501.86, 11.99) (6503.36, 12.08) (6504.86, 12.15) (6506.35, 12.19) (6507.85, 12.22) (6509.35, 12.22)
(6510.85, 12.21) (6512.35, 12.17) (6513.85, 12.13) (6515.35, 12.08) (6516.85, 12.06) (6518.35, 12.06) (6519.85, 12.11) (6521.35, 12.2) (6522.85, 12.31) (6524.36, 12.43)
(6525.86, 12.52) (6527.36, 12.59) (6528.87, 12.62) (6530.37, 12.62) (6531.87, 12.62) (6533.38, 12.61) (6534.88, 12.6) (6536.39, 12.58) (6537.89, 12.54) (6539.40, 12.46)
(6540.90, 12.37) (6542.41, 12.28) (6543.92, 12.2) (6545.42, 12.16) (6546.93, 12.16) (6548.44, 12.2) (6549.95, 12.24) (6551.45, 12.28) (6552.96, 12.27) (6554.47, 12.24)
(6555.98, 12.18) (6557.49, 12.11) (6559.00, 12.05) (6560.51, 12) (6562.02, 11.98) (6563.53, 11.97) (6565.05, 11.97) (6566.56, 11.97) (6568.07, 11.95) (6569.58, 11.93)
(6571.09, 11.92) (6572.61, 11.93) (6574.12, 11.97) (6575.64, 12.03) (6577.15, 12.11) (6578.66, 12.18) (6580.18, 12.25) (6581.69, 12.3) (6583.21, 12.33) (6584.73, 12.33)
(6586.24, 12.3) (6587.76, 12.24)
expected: 146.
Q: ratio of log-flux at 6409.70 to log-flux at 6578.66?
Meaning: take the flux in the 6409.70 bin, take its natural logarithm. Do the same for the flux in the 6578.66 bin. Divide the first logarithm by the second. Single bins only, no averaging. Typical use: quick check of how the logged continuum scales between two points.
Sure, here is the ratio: 0.957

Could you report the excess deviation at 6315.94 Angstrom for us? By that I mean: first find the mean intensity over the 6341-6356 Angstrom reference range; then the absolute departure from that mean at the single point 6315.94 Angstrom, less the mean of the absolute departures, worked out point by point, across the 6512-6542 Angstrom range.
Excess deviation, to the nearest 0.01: -0.19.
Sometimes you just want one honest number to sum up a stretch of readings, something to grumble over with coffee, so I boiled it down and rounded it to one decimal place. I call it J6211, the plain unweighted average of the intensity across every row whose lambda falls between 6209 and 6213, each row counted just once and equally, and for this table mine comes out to 8.3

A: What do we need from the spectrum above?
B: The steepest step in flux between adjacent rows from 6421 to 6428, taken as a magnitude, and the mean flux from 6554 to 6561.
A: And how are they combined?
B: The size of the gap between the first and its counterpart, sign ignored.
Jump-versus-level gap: 12.0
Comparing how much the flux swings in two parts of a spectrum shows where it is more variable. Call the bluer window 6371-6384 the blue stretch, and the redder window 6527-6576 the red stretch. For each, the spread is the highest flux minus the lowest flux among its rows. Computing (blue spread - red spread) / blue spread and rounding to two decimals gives 0.04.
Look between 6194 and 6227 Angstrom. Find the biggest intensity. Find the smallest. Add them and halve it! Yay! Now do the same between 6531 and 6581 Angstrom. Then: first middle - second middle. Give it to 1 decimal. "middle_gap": -4.3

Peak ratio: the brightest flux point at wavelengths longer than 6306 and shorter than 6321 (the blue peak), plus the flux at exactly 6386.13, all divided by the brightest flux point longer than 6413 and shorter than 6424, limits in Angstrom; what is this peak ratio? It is 1.77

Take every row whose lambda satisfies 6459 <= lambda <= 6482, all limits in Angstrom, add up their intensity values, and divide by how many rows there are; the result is 11.7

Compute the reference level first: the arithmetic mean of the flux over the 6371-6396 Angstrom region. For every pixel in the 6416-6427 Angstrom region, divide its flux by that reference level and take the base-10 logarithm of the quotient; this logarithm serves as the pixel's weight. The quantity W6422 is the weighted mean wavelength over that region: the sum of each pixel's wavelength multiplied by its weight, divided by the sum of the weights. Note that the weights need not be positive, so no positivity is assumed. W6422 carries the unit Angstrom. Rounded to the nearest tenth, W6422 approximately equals 6421.8 Angstrom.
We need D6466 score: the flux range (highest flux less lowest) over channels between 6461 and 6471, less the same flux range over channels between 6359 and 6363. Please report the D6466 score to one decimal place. 0.5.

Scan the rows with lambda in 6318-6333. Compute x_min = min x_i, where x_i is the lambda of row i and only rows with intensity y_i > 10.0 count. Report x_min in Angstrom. 6326.12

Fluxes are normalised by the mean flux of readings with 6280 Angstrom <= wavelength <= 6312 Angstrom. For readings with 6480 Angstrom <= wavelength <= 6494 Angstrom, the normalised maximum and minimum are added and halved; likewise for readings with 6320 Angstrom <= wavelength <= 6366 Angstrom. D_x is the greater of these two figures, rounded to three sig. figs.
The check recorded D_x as 1.26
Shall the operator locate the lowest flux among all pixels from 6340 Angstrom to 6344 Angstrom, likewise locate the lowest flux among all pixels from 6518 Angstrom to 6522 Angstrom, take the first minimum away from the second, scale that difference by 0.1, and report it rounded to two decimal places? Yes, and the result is 0.12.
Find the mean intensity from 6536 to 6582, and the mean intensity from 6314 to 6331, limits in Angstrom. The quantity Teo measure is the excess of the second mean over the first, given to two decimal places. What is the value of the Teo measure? -2.13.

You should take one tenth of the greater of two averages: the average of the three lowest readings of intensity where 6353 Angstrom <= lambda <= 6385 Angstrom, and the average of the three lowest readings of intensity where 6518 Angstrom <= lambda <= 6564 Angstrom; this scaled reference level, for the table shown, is 1.20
